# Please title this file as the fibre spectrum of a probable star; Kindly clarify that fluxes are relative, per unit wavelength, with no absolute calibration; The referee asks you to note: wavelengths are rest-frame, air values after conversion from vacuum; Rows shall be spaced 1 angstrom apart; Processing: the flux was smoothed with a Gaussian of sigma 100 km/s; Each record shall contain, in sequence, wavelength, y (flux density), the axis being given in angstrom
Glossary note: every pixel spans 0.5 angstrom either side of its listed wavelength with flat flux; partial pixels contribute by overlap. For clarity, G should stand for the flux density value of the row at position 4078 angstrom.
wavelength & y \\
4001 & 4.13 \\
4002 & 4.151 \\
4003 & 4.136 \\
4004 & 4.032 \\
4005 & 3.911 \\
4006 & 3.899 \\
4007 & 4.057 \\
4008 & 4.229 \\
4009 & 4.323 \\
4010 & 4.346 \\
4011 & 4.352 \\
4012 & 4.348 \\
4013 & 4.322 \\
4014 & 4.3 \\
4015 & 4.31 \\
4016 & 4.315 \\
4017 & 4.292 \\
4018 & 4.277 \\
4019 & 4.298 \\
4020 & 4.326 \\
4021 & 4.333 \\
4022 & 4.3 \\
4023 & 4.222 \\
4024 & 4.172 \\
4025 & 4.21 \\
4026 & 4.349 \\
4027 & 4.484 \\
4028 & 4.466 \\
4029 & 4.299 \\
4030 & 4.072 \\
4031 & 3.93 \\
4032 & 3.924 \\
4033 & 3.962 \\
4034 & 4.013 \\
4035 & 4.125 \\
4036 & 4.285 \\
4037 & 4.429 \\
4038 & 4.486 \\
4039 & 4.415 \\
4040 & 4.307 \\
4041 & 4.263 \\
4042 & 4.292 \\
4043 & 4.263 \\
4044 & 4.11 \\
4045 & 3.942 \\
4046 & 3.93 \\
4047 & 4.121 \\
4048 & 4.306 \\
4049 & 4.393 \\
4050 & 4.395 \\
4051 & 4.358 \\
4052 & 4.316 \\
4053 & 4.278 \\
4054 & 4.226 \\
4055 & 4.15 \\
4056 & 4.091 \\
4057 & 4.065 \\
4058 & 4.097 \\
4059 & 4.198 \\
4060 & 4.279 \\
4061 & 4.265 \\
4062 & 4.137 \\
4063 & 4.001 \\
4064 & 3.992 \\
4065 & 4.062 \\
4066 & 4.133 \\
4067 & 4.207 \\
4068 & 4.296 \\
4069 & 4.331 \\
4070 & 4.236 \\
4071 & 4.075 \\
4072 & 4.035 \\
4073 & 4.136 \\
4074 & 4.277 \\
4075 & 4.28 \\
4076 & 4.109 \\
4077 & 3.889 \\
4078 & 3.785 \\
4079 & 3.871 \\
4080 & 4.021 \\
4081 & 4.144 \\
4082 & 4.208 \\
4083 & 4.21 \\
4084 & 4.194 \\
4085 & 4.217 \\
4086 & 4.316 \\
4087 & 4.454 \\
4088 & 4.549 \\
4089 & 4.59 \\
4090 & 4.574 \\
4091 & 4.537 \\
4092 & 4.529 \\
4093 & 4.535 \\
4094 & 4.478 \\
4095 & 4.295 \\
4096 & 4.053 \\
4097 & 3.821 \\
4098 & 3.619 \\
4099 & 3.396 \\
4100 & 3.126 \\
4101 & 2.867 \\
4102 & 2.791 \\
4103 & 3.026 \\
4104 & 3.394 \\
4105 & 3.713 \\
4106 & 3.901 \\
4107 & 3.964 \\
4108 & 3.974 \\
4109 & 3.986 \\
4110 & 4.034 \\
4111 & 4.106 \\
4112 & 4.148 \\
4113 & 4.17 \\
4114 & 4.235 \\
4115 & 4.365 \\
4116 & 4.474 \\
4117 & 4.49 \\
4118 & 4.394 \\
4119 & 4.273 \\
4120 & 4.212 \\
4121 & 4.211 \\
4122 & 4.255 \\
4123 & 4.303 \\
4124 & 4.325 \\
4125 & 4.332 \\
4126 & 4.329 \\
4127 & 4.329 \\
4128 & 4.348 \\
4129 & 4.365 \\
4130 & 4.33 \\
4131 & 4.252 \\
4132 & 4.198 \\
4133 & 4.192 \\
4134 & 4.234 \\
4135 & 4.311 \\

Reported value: 3.785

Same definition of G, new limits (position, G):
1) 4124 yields 4.325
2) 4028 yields 4.466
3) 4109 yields 3.986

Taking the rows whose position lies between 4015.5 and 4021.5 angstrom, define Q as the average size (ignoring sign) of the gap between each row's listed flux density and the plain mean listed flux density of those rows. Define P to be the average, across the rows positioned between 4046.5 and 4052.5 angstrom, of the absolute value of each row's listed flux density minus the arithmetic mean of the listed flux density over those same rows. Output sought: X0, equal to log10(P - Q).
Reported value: -1.30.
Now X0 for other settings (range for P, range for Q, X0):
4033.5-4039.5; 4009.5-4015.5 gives -0.88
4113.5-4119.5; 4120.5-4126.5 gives -1.39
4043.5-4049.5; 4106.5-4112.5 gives -1.08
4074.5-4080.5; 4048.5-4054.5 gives -1.05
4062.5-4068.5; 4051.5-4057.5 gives -1.95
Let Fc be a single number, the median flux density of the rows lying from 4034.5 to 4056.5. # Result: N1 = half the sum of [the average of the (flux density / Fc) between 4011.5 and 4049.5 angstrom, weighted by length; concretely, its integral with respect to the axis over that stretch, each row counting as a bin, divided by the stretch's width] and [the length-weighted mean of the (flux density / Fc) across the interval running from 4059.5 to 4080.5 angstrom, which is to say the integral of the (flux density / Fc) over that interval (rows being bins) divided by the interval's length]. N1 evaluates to 0.98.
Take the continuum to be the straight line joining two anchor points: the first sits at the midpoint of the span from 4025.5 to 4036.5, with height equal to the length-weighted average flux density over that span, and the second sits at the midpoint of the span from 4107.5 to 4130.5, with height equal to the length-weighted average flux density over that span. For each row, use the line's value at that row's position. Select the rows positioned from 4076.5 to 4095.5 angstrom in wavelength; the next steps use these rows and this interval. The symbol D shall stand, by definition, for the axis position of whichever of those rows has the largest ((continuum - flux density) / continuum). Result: 4078 angstrom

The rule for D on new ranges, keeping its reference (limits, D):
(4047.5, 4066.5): 4064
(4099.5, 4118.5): 4102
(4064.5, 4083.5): 4078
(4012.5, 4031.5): 4031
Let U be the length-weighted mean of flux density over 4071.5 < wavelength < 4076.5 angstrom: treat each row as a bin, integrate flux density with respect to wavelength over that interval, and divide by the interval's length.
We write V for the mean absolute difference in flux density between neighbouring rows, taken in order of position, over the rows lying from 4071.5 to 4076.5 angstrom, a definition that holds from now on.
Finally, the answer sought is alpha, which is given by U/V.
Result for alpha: 40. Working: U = 4.17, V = 0.104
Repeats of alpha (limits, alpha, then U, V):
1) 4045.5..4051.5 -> 42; 4.25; 0.100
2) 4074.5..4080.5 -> 27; 3.99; 0.146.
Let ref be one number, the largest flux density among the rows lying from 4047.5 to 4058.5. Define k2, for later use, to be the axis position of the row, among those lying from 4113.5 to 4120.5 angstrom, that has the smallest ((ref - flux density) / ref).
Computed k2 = 4117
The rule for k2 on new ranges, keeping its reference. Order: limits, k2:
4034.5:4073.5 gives 4038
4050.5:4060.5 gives 4051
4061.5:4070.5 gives 4069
